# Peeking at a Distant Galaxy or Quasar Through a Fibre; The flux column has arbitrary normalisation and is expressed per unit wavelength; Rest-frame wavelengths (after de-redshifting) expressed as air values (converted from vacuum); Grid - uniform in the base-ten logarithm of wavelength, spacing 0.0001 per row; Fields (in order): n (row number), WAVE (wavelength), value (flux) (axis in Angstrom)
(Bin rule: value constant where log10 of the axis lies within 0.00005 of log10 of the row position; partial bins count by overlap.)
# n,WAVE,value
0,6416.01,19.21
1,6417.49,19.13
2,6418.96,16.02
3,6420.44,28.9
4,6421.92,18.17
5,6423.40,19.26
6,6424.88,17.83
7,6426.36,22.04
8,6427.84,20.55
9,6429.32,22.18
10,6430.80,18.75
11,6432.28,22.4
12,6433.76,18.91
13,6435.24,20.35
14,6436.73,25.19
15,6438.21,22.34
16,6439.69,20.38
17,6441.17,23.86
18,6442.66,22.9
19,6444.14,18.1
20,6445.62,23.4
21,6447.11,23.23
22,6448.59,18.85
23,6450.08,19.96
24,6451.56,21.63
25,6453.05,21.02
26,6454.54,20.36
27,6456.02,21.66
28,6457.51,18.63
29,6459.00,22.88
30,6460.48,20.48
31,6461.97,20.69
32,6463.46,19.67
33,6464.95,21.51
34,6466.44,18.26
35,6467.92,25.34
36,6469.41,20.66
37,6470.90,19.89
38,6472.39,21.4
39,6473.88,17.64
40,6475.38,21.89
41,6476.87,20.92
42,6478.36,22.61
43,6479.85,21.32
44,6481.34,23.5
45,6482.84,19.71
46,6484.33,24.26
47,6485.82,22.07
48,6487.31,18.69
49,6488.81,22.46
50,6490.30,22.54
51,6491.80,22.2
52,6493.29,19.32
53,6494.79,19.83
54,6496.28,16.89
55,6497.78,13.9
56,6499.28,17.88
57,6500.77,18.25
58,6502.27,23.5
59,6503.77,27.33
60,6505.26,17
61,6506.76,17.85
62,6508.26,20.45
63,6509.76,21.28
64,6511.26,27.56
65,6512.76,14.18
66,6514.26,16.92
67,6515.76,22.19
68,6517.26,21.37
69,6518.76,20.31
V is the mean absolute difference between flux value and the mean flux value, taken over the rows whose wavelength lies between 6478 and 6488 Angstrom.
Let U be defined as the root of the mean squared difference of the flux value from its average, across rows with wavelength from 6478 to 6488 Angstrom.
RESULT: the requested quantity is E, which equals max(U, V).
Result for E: 1.85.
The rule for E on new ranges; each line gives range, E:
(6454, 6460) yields 1.58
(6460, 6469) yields 2.19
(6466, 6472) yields 2.63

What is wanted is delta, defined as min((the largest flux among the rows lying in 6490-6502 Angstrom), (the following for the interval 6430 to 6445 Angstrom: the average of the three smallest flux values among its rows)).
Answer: 18.6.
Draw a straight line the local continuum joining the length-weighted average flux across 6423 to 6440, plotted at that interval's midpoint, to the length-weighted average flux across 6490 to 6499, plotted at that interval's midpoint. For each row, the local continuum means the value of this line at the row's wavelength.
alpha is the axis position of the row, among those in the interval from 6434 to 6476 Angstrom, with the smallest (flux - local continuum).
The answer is 6444.14 Angstrom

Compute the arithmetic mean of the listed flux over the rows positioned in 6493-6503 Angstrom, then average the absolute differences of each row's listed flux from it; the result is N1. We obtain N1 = 2.0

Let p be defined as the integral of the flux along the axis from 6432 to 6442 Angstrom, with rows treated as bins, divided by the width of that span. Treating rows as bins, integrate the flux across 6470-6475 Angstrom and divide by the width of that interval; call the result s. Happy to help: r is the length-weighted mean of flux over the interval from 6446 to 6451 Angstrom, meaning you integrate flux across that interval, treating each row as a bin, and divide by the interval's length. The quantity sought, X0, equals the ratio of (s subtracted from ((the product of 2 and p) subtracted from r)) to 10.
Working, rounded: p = 21.9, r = 20.9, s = 19.8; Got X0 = -4.27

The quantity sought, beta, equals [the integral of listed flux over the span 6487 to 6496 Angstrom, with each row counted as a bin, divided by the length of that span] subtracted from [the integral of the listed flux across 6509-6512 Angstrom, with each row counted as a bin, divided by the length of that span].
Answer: 3.6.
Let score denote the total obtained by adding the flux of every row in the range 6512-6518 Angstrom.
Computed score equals 75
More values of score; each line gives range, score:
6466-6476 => 145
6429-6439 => 150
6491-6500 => 110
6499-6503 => 60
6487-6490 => 41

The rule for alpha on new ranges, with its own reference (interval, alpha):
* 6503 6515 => 6512.76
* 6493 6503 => 6497.78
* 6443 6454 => 6444.14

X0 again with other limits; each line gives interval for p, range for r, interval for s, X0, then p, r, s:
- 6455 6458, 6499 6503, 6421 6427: -4.01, 20.3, 20.1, 19.6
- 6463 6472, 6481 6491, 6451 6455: -4.11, 21.0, 21.8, 21.0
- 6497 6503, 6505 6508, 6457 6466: -3.93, 18.3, 18.0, 20.6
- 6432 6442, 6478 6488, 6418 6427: -4.24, 21.9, 21.7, 20.3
